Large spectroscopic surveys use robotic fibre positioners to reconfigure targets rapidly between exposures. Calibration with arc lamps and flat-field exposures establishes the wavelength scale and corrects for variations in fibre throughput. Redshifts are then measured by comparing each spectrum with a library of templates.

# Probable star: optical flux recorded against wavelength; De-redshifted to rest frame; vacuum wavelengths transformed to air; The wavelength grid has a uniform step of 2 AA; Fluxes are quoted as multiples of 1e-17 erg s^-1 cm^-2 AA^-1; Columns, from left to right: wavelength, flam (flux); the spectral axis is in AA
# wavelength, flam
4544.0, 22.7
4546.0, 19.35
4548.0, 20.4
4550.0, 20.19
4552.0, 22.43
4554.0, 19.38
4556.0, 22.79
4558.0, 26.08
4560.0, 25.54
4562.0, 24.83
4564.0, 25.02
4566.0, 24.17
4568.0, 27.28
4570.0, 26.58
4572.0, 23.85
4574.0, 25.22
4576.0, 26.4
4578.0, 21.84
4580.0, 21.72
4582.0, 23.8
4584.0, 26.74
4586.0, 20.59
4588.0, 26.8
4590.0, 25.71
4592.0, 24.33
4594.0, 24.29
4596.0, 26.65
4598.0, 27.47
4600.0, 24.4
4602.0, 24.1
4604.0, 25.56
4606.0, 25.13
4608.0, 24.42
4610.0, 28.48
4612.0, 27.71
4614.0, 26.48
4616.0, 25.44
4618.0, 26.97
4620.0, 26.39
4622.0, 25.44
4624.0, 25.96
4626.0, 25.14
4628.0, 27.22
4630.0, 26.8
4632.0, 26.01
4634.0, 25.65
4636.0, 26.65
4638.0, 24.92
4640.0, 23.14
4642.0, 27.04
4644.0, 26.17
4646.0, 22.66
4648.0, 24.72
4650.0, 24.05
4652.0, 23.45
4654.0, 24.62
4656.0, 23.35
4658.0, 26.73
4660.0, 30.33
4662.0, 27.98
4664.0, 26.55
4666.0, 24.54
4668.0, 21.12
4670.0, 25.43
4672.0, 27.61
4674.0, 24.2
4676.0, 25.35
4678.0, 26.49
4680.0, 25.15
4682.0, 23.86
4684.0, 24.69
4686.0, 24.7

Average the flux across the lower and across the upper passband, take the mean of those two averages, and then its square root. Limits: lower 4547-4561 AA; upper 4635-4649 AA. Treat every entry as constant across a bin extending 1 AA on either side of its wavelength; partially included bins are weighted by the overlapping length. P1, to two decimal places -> 4.87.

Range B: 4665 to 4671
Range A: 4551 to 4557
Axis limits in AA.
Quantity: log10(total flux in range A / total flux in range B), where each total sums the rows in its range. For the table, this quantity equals -0.042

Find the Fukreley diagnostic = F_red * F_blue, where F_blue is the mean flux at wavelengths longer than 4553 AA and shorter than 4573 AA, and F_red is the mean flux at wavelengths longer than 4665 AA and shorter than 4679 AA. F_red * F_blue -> 613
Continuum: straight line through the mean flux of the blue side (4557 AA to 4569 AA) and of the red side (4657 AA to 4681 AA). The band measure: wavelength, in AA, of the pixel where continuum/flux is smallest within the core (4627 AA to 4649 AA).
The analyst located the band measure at 4628.0 AA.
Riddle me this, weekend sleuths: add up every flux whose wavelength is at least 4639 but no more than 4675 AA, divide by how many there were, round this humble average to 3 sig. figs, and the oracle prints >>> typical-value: 25.2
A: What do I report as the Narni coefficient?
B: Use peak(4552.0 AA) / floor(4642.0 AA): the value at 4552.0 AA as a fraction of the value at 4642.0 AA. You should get 0.83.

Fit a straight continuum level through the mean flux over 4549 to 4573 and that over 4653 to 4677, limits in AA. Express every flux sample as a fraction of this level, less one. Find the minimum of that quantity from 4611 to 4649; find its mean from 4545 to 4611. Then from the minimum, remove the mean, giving -0.106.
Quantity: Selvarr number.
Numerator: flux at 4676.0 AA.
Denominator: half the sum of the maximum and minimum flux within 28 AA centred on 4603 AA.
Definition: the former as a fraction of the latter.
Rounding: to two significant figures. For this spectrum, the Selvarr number 0.96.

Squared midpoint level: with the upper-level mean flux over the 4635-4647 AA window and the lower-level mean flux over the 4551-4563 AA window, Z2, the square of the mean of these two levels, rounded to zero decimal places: 591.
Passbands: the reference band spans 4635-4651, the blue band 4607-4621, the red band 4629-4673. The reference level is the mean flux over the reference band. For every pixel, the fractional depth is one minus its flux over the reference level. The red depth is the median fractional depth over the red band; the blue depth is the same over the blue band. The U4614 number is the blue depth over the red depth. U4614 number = 2.5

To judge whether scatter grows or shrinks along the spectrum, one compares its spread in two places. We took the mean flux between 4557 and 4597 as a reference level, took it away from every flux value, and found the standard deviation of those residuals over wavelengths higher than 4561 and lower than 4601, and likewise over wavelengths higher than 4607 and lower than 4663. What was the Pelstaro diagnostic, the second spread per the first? 0.91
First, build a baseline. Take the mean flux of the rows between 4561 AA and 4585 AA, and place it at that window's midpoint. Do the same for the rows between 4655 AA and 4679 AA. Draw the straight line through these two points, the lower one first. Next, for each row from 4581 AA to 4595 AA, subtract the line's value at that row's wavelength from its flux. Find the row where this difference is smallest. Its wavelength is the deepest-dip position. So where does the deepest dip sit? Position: 4586.0 AA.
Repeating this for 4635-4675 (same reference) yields 4668.0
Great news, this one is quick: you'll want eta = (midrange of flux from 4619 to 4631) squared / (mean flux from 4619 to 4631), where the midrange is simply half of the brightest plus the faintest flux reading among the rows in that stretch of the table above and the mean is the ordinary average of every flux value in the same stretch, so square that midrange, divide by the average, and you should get 26.2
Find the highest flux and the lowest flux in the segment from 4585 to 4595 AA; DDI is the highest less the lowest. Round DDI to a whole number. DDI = 6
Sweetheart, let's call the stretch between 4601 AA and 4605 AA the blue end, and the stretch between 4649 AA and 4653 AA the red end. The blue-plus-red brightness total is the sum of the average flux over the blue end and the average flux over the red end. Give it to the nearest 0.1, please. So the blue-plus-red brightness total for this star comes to 48.6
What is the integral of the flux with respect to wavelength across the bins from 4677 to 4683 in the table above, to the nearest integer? 151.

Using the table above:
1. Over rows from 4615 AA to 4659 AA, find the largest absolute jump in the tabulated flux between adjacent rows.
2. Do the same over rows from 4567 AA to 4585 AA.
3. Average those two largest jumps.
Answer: 4.2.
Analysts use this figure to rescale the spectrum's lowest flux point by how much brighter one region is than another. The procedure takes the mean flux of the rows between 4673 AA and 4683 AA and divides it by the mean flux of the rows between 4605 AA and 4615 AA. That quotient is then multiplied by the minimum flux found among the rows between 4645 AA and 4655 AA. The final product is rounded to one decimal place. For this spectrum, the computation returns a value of 21.4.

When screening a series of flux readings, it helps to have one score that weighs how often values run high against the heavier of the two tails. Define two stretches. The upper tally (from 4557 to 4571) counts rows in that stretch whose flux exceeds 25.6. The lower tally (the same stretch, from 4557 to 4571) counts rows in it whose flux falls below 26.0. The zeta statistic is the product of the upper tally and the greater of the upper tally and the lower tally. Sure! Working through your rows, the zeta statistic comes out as 12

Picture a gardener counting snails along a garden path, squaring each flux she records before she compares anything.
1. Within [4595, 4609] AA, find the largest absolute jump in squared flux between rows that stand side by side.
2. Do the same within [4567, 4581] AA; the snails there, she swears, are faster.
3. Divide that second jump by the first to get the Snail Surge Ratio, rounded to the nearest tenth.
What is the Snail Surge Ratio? 1.4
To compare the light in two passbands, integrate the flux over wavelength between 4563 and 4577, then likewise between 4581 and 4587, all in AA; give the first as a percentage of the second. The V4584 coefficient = 251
